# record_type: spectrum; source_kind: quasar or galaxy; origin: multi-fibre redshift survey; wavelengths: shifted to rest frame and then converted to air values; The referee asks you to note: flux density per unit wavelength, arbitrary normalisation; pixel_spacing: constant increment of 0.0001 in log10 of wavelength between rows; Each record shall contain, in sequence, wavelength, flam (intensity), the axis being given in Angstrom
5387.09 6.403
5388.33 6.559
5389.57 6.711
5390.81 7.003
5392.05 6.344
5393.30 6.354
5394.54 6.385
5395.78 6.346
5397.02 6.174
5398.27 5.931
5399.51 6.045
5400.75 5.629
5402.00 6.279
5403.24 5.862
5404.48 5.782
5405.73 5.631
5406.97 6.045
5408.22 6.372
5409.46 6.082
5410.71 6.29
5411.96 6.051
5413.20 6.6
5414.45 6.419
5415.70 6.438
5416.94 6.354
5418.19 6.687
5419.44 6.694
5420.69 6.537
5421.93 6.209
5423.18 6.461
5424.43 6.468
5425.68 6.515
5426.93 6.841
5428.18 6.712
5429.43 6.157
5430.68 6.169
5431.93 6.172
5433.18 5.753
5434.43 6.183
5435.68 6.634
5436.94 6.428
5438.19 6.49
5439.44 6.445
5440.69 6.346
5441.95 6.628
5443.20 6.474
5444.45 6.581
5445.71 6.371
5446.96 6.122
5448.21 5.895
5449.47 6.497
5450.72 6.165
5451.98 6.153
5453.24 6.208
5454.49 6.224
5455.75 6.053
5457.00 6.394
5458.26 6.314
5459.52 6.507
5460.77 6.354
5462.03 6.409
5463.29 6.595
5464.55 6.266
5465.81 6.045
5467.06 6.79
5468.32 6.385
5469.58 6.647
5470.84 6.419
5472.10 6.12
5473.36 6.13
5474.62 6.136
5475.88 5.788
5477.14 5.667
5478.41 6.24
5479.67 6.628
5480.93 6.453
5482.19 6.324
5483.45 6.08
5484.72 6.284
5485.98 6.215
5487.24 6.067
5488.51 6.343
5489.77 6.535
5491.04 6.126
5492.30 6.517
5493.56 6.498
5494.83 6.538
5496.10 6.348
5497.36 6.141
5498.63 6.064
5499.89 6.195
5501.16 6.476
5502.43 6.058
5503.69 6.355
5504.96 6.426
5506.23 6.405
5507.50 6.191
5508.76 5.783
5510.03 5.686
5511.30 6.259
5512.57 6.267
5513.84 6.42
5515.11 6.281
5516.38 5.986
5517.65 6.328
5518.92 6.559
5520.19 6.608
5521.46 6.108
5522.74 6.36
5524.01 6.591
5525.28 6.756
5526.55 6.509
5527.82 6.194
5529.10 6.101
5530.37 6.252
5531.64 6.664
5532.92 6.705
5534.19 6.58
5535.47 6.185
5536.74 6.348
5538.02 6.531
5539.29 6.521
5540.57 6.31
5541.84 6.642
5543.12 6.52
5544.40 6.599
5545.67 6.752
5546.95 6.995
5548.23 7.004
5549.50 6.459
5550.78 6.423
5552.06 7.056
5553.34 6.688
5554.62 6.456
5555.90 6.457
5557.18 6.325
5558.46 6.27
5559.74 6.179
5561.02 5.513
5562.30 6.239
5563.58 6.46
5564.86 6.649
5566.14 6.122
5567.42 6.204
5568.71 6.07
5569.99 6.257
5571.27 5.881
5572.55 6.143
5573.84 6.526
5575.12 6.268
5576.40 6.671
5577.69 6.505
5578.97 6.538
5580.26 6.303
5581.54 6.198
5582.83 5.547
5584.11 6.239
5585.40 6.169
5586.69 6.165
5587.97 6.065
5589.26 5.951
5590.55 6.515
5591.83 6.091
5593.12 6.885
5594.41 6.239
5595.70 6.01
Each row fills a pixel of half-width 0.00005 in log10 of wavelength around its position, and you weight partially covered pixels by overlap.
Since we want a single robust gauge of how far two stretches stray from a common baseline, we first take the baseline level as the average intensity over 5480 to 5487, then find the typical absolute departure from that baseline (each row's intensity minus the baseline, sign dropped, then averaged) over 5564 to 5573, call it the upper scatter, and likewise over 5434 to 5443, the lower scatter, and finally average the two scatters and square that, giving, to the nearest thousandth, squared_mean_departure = 0.039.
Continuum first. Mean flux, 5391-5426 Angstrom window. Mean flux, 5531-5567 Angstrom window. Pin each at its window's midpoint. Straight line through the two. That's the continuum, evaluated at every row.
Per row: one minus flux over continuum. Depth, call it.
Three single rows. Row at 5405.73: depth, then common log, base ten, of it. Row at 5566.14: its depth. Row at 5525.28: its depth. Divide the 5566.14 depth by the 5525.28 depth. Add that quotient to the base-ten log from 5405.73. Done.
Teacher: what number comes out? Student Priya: -2.3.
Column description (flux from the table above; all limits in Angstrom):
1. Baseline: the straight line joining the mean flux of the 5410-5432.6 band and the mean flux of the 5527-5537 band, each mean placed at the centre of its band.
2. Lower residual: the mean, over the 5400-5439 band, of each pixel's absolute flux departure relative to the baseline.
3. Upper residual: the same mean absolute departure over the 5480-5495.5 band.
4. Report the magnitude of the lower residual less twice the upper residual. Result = 0.05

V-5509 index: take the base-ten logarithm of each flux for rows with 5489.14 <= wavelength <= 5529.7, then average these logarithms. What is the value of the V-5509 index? 0.799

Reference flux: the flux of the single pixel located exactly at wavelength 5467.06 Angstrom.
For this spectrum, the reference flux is 6.79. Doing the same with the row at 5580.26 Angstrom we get 6.303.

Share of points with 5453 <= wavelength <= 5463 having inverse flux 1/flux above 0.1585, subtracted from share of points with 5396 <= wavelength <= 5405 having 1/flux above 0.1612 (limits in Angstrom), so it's 0.5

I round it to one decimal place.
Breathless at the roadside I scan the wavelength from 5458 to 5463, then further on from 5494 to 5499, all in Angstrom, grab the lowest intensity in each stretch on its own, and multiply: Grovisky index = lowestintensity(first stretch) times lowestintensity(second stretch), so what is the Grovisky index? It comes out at 38.3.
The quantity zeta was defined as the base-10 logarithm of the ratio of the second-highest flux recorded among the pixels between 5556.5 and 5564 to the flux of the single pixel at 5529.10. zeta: 0.016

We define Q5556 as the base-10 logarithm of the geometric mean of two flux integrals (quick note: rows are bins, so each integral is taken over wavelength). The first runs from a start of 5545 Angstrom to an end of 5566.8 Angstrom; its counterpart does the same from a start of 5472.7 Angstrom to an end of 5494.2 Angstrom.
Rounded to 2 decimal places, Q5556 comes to 2.14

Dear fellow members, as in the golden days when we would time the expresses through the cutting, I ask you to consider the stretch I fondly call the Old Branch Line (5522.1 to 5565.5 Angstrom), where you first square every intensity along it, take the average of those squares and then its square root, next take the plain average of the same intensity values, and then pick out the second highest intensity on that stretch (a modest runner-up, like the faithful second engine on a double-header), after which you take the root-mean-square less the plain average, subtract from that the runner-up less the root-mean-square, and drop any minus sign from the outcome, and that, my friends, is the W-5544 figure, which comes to 0.51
